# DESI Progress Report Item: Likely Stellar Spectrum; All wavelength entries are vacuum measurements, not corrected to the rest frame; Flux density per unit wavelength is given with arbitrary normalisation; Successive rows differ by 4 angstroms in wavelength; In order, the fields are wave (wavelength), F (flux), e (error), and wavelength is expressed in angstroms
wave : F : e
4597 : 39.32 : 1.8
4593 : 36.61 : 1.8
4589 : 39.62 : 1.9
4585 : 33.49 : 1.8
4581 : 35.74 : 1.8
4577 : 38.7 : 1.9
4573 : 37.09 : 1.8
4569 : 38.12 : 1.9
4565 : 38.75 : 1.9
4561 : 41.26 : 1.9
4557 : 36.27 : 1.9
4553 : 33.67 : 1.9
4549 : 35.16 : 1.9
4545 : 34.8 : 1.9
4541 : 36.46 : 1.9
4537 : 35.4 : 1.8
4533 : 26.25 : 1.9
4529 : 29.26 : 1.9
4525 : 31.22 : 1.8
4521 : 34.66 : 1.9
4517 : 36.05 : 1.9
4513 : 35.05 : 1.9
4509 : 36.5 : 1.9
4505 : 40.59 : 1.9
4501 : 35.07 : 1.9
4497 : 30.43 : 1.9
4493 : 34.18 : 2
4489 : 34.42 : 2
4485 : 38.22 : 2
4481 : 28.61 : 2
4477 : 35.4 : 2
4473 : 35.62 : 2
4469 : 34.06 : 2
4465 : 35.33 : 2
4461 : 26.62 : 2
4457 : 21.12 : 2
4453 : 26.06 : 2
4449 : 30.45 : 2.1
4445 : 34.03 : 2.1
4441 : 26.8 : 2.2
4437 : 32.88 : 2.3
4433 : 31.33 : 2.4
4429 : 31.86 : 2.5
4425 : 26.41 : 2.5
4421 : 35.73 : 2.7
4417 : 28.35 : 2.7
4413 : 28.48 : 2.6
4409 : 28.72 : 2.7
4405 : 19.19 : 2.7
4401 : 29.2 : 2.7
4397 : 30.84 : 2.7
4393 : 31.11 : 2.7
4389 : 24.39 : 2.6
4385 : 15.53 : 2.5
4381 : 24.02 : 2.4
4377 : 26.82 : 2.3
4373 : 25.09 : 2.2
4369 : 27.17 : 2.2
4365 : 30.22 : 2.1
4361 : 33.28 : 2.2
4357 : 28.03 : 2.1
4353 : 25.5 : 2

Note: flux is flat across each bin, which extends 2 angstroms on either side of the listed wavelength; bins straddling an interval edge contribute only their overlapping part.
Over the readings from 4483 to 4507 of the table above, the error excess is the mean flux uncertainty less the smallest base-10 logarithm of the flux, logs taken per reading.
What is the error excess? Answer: 0.5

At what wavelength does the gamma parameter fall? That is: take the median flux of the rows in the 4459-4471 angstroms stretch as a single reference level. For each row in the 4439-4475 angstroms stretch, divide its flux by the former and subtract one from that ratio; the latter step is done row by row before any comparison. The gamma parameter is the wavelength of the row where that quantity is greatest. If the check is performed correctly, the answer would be 4473 angstroms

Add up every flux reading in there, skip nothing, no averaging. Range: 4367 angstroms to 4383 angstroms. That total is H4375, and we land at 103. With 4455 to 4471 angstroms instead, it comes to 117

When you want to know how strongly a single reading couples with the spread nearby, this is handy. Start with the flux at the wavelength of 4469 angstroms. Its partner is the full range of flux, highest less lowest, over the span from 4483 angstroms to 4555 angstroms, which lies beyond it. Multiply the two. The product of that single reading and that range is 488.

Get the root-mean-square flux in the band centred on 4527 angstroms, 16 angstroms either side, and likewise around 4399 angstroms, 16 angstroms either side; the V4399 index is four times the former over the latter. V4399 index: 5.0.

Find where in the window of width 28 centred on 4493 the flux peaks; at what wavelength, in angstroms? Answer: 4505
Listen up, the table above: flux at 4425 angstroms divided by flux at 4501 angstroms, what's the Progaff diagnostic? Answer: 0.75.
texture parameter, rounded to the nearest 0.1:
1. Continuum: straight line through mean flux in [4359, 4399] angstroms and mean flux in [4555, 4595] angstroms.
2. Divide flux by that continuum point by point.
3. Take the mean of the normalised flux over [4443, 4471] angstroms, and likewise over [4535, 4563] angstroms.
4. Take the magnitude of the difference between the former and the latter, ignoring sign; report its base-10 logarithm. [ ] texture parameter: -1.3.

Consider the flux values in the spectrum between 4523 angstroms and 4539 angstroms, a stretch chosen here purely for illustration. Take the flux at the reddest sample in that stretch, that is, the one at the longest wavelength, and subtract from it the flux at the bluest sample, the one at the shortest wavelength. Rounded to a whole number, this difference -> 4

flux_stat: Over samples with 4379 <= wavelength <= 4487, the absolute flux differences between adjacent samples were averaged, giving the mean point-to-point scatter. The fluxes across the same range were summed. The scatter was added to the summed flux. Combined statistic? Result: 795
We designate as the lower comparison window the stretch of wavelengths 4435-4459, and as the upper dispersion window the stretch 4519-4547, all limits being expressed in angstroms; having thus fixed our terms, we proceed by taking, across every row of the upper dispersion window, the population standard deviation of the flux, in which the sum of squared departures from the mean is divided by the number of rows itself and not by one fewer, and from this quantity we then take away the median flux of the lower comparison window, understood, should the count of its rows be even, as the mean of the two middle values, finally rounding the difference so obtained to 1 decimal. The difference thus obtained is -25.1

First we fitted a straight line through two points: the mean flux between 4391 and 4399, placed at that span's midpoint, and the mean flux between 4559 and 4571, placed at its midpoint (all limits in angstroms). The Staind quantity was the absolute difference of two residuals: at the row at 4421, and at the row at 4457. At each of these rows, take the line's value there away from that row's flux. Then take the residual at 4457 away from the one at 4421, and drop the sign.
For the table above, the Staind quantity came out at 16.4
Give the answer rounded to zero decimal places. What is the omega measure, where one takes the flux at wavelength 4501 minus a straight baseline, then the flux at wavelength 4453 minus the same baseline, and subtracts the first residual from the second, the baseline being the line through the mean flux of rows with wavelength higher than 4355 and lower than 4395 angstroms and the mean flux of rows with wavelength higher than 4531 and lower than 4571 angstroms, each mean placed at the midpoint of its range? -7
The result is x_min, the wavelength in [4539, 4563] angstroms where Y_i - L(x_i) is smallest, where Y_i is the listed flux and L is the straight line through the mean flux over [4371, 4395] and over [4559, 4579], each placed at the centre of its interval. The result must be 4553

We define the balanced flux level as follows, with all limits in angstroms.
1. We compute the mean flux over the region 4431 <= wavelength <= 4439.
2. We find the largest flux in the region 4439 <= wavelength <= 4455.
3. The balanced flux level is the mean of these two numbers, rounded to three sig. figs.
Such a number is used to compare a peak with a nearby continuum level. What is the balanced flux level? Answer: 33.1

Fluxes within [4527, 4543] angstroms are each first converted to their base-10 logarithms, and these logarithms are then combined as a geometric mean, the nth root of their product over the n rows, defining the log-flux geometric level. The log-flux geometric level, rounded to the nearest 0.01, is 1.50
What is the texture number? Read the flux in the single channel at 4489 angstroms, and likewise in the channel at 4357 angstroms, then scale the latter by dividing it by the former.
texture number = 0.81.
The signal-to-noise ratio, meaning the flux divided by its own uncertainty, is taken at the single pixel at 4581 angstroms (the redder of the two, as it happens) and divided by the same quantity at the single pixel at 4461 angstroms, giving 1.49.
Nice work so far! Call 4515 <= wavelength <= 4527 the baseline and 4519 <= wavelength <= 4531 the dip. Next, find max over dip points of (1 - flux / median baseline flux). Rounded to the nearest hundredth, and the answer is 0.16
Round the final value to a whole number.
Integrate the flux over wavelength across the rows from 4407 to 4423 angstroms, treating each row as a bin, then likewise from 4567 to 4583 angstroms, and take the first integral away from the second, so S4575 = 113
